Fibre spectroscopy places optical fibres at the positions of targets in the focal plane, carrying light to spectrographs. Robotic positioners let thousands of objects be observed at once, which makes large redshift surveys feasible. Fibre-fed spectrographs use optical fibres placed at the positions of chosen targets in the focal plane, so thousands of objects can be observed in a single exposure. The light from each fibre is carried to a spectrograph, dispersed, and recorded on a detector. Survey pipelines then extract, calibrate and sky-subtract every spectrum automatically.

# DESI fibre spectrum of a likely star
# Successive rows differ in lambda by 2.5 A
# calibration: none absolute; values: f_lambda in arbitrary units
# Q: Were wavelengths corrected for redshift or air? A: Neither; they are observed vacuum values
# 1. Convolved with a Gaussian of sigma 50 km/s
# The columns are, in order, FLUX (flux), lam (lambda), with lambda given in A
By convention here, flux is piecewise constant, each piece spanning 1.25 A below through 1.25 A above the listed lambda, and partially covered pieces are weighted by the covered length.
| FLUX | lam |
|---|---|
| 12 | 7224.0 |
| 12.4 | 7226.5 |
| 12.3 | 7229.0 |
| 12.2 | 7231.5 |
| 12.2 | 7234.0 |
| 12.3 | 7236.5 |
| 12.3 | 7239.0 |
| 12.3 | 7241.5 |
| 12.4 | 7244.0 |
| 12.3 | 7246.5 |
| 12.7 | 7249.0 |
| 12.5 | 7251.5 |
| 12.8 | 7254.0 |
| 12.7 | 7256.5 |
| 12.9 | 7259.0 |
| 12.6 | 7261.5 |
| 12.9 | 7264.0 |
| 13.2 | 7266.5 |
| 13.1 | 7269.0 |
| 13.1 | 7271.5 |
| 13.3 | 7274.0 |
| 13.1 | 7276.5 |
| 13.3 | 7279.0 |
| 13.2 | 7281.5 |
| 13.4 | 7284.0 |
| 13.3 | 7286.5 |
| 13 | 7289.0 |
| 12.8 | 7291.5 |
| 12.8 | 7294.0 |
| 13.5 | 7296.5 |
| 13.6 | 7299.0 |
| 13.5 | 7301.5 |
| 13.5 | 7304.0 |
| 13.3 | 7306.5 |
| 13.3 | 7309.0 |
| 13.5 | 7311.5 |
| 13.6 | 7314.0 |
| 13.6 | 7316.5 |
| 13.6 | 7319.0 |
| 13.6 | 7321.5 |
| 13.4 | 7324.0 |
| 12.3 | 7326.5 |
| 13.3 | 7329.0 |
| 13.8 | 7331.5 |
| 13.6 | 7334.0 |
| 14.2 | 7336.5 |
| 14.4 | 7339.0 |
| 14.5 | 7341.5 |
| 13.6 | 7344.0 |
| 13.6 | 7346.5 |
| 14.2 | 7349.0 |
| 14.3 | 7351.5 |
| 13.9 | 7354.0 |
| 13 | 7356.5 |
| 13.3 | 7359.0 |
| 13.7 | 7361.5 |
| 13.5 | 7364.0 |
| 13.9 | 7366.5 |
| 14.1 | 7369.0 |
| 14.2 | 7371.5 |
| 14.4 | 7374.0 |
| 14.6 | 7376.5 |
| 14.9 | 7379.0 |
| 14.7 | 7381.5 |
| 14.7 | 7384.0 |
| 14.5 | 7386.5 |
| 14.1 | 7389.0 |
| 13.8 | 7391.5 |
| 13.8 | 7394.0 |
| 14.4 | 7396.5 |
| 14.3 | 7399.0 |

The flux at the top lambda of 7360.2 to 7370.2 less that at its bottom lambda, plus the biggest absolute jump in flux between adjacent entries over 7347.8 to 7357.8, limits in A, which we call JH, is 1.3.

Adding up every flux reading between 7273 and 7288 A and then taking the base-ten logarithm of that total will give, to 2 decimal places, 1.90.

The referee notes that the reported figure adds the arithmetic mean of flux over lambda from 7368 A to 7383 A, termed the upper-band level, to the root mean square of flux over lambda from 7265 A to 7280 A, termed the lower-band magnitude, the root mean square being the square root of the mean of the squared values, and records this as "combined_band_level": 27.7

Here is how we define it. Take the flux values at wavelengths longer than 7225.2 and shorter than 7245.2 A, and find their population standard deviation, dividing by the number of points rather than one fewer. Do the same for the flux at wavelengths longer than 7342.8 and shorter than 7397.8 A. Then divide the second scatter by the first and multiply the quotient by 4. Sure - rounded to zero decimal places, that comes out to 27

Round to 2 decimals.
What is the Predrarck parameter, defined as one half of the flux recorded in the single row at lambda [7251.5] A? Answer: 6.25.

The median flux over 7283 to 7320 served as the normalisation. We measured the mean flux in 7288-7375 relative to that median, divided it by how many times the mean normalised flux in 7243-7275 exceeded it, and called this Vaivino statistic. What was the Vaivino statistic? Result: 1.072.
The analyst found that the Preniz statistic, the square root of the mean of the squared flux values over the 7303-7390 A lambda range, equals 13.9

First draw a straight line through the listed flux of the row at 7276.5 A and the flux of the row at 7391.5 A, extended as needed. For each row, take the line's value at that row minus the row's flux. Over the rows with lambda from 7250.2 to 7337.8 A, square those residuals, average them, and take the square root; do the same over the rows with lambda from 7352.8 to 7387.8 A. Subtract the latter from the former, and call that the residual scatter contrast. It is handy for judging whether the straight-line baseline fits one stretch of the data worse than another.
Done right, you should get -0.34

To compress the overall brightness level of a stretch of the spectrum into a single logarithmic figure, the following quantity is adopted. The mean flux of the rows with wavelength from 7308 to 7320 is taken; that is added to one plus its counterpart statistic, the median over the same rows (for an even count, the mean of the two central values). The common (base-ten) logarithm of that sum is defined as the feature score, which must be 1.45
